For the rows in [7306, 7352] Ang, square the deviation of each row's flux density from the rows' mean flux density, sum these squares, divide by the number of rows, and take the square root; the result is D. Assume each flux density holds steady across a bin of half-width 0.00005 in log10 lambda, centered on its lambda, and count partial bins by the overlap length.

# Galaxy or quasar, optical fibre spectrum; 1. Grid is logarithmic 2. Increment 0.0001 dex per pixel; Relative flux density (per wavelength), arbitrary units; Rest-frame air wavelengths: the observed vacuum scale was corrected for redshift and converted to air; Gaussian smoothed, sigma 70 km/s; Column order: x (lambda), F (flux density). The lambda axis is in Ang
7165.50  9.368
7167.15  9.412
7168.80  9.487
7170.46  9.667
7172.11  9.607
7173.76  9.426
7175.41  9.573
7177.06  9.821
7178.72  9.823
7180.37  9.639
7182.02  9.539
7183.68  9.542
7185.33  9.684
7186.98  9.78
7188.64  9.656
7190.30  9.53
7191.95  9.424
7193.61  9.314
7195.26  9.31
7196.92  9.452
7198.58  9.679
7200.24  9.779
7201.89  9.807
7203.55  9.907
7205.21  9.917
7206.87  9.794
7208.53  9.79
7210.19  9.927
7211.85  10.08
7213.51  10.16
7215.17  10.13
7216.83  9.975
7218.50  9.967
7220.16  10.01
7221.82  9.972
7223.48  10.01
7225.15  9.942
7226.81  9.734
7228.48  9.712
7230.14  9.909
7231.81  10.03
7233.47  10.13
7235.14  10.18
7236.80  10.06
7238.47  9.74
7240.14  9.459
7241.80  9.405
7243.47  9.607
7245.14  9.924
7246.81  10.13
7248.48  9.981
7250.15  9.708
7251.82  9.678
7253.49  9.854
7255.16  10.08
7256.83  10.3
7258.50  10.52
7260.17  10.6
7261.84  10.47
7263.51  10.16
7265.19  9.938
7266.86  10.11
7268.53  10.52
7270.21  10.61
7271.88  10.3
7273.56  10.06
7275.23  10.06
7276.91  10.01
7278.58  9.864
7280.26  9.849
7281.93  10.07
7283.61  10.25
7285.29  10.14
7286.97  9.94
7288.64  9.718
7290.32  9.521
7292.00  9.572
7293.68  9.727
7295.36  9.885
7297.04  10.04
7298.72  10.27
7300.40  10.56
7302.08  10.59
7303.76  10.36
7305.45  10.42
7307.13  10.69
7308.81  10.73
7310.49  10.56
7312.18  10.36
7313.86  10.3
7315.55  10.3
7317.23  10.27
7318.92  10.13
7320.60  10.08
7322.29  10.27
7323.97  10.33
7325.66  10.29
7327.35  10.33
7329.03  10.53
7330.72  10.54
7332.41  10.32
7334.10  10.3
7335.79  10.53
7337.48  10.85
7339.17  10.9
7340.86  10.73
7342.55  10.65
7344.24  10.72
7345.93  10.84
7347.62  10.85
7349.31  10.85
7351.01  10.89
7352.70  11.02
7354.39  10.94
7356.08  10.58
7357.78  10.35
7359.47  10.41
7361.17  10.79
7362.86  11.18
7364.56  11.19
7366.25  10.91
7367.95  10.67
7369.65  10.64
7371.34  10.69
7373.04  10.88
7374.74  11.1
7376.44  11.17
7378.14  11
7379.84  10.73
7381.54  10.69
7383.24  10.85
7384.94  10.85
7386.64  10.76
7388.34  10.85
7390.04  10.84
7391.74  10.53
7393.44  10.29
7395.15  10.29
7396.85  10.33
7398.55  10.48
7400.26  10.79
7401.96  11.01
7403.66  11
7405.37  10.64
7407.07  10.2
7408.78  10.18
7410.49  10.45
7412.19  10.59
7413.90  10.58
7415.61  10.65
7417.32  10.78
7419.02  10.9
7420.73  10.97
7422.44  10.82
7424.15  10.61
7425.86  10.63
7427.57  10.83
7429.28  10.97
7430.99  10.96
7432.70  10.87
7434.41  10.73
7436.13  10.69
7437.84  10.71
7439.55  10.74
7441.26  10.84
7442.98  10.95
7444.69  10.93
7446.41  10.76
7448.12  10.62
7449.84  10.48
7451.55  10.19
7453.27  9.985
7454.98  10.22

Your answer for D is 0.25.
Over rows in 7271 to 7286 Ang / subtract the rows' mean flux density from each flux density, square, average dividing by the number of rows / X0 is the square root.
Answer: 0.143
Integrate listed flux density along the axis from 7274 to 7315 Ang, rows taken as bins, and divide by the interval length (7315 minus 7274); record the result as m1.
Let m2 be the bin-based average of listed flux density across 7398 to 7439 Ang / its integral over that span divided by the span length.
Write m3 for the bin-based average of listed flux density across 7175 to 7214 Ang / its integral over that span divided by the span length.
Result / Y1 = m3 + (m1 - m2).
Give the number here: 9.1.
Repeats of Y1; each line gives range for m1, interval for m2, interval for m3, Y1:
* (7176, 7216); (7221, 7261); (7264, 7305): 9.9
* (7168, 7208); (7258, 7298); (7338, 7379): 10.4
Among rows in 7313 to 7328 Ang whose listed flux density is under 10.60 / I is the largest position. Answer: 7327.35 Ang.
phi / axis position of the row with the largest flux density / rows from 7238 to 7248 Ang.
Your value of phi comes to 7246.81 Ang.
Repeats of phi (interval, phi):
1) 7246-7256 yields 7246.81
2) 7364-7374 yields 7364.56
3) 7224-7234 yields 7233.47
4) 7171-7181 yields 7178.72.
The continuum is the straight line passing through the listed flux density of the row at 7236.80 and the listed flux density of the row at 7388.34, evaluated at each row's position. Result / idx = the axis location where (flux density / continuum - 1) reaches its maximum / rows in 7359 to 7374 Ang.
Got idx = 7364.56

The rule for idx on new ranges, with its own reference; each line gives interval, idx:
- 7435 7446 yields 7442.98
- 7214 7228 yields 7215.17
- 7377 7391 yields 7378.14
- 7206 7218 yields 7213.51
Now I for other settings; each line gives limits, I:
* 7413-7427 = 7413.90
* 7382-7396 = 7395.15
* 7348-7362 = 7359.47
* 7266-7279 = 7278.58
